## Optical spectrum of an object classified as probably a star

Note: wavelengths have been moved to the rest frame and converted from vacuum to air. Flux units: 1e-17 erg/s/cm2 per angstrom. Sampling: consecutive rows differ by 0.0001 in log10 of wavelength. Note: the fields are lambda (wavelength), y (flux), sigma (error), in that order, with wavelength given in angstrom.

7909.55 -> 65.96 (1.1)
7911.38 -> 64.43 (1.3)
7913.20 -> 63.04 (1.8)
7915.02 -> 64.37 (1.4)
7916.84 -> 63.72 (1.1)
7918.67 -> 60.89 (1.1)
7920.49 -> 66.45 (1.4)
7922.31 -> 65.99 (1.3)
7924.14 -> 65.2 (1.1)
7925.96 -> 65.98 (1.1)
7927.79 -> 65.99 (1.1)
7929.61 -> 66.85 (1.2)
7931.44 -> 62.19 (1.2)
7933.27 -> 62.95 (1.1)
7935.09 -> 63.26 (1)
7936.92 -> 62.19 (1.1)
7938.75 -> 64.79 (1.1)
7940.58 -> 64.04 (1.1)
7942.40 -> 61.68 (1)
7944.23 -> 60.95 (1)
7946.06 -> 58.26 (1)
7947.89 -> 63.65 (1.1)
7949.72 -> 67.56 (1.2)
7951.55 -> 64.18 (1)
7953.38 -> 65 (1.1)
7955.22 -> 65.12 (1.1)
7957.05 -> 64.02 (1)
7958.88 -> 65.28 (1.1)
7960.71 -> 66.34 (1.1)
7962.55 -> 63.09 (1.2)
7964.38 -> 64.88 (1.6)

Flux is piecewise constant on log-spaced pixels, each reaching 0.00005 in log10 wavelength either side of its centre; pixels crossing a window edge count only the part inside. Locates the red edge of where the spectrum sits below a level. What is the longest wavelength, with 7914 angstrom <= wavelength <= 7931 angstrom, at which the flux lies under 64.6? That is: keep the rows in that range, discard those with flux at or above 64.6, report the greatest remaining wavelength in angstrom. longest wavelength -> 7918.67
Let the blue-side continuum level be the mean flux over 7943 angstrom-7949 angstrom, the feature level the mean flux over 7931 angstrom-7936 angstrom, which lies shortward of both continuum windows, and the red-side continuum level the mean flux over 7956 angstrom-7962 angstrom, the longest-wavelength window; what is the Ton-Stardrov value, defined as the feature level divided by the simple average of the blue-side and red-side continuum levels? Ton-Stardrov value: 1.00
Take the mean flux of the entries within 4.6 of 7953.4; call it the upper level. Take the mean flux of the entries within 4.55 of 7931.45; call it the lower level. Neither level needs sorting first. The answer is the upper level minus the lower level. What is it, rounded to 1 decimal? 0.9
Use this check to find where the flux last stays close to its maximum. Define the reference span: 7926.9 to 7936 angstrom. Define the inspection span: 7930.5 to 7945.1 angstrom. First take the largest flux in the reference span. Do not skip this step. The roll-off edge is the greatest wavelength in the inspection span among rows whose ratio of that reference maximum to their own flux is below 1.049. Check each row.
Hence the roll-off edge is 7940.58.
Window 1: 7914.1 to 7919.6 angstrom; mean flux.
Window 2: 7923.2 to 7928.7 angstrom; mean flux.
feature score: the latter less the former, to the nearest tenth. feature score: 2.7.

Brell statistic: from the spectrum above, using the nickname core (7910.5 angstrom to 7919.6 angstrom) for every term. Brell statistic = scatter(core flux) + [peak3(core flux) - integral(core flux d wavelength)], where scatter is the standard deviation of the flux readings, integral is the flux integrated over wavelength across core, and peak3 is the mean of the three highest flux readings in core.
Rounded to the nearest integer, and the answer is -511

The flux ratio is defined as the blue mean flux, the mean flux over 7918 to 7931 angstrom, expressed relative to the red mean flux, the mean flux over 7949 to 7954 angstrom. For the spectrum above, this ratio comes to 1.00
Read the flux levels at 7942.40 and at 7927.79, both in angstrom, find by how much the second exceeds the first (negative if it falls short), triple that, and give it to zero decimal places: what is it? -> 13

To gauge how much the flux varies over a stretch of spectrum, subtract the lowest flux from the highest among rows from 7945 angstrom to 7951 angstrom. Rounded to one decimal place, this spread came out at 9.3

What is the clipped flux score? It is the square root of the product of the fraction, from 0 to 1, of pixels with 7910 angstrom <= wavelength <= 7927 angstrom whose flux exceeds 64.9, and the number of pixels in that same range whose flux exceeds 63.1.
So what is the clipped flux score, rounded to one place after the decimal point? 1.8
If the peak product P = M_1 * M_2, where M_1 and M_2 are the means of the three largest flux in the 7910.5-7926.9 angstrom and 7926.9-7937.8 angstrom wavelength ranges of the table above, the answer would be 4323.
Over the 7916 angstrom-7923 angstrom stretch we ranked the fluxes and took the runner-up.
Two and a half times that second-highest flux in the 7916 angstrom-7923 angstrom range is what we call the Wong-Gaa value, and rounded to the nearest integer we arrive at 165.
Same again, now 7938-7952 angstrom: 162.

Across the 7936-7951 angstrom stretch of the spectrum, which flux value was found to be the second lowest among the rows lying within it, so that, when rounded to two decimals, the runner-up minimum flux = 60.95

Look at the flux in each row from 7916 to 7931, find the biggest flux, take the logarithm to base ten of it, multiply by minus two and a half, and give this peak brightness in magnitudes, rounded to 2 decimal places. -4.56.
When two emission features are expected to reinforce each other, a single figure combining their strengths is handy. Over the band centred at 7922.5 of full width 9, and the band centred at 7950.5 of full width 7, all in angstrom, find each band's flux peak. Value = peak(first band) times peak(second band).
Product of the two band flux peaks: 4489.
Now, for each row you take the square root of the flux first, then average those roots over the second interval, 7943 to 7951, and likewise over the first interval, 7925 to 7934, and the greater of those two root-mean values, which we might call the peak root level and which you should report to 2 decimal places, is 8.05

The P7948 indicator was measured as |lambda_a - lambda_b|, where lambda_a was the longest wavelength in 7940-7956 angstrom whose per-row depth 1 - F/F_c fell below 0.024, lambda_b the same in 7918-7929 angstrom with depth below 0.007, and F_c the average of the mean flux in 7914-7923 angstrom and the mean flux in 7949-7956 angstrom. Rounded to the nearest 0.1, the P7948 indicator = 27.4 angstrom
